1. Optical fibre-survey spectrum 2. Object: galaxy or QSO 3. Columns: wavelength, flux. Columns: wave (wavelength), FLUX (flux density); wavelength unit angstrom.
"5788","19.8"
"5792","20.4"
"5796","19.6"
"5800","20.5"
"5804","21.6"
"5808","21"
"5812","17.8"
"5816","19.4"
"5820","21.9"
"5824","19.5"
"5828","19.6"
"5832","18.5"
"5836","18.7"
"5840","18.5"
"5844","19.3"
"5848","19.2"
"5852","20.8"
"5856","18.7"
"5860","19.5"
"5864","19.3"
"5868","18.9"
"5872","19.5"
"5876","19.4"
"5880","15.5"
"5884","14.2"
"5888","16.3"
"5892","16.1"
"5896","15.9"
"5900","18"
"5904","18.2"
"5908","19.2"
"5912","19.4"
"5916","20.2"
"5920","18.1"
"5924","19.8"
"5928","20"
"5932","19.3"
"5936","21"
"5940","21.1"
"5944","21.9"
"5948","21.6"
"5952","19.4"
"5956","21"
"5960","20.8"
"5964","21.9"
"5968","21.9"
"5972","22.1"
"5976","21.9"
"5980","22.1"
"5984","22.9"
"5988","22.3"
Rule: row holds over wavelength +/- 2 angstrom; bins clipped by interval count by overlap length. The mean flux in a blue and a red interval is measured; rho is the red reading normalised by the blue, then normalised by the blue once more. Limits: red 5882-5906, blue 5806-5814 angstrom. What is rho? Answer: 0.0437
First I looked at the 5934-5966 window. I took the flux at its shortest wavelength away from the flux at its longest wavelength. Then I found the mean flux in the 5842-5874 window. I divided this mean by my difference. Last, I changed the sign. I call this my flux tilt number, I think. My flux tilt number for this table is -22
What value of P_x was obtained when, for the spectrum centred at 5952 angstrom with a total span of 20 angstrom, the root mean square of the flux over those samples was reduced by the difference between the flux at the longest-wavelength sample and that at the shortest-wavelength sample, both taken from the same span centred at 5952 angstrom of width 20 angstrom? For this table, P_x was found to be 22.1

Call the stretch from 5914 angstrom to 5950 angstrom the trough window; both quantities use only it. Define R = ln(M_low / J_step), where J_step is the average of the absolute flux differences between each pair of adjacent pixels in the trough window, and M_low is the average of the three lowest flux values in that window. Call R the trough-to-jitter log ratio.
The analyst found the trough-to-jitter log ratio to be 3.00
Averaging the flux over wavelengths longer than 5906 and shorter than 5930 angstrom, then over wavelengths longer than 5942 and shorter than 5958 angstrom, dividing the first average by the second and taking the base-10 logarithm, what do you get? -0.033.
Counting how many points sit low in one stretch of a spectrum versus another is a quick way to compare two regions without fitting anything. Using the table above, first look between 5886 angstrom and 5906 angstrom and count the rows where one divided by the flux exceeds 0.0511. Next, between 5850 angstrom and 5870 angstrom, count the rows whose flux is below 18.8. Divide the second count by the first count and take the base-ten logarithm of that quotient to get -0.70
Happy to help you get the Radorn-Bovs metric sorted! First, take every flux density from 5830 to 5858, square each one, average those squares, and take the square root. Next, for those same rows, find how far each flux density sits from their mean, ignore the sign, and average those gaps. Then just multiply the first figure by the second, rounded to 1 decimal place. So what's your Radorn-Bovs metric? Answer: 10.9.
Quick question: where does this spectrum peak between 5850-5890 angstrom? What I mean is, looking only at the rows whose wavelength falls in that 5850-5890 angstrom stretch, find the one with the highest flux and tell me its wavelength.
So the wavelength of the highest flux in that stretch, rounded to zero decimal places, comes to 5852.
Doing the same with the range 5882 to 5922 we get 5916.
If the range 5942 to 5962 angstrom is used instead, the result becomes 5944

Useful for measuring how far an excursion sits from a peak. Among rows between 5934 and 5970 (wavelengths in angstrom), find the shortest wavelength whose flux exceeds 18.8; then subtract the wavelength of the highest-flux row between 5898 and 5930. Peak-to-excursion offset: 20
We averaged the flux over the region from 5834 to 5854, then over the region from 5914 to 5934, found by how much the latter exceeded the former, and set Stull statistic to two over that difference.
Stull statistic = 11.1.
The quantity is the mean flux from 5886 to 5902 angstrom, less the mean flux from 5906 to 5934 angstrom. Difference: -2.9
